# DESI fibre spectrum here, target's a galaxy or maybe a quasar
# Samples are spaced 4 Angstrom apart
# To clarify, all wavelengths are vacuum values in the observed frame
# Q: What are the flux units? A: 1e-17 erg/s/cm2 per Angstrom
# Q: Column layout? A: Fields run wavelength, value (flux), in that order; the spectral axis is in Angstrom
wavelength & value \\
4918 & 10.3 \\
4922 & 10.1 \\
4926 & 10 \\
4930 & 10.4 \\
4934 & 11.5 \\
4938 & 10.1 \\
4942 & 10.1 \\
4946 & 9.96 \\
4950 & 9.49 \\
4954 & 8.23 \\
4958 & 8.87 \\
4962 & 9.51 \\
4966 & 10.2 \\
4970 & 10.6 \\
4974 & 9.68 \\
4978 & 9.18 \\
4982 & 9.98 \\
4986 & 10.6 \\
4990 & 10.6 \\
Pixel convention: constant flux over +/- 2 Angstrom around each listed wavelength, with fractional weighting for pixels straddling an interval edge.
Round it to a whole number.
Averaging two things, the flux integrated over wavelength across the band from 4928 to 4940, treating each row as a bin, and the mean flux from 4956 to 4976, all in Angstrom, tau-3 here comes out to 69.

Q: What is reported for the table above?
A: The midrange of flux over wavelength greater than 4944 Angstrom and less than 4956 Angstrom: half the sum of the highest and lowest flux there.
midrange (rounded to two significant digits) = 9.1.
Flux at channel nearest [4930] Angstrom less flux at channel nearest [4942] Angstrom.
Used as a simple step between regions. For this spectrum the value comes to 0.3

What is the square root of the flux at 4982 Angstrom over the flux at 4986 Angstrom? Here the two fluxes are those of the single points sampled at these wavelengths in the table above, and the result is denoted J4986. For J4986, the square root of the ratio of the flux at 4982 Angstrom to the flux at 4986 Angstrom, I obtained 0.97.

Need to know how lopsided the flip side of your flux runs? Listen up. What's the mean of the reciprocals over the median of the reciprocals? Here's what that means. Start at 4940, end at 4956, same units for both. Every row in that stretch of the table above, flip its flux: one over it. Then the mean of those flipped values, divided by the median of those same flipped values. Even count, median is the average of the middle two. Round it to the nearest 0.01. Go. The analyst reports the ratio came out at 1.04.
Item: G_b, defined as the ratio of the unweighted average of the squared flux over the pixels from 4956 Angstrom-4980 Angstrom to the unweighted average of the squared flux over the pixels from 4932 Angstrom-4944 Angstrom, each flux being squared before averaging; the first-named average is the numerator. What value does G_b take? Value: 0.84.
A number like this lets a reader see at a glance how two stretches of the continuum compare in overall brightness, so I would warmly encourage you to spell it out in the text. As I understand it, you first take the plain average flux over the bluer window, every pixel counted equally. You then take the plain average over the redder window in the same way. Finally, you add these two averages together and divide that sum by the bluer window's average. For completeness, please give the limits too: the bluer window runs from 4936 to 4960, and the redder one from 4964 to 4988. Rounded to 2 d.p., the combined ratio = 2.06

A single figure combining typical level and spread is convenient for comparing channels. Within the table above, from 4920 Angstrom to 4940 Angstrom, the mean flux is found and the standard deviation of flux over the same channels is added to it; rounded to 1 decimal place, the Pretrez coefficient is 11.0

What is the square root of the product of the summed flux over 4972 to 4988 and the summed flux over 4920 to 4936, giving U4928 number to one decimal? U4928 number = 40.7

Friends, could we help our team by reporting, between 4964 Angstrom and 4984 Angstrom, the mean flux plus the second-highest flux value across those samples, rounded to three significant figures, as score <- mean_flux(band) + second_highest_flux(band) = 20.1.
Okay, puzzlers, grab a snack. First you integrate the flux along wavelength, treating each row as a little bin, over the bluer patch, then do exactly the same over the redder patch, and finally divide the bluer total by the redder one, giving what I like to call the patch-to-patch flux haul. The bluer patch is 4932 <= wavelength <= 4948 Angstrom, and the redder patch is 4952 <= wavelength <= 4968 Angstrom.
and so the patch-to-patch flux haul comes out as 1.13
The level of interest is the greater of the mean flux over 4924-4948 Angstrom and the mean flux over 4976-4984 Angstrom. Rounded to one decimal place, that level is 10.3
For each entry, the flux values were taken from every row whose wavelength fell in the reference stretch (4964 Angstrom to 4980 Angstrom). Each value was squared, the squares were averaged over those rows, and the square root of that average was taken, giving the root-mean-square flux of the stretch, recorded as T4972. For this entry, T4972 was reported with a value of 9.9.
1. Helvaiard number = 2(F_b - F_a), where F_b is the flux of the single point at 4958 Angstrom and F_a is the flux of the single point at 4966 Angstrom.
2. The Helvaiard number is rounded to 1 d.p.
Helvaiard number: -2.7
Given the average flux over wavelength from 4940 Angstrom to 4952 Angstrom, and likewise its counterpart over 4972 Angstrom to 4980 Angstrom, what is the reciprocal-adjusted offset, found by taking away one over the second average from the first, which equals 9.7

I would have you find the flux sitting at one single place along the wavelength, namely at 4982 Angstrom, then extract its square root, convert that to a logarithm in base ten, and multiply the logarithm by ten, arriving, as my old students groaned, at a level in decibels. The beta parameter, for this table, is 5.00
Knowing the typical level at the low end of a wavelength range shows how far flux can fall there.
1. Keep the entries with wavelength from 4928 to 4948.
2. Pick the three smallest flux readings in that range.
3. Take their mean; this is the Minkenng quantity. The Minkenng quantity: 10.1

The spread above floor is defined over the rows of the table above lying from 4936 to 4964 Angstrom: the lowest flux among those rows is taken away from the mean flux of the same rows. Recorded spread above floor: 1.24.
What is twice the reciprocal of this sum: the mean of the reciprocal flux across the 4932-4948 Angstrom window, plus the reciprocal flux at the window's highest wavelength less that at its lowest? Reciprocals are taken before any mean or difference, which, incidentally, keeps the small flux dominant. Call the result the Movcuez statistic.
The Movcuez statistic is 18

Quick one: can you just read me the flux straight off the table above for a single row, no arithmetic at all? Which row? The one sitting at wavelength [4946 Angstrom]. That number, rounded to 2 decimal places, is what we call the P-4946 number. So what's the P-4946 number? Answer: 9.96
